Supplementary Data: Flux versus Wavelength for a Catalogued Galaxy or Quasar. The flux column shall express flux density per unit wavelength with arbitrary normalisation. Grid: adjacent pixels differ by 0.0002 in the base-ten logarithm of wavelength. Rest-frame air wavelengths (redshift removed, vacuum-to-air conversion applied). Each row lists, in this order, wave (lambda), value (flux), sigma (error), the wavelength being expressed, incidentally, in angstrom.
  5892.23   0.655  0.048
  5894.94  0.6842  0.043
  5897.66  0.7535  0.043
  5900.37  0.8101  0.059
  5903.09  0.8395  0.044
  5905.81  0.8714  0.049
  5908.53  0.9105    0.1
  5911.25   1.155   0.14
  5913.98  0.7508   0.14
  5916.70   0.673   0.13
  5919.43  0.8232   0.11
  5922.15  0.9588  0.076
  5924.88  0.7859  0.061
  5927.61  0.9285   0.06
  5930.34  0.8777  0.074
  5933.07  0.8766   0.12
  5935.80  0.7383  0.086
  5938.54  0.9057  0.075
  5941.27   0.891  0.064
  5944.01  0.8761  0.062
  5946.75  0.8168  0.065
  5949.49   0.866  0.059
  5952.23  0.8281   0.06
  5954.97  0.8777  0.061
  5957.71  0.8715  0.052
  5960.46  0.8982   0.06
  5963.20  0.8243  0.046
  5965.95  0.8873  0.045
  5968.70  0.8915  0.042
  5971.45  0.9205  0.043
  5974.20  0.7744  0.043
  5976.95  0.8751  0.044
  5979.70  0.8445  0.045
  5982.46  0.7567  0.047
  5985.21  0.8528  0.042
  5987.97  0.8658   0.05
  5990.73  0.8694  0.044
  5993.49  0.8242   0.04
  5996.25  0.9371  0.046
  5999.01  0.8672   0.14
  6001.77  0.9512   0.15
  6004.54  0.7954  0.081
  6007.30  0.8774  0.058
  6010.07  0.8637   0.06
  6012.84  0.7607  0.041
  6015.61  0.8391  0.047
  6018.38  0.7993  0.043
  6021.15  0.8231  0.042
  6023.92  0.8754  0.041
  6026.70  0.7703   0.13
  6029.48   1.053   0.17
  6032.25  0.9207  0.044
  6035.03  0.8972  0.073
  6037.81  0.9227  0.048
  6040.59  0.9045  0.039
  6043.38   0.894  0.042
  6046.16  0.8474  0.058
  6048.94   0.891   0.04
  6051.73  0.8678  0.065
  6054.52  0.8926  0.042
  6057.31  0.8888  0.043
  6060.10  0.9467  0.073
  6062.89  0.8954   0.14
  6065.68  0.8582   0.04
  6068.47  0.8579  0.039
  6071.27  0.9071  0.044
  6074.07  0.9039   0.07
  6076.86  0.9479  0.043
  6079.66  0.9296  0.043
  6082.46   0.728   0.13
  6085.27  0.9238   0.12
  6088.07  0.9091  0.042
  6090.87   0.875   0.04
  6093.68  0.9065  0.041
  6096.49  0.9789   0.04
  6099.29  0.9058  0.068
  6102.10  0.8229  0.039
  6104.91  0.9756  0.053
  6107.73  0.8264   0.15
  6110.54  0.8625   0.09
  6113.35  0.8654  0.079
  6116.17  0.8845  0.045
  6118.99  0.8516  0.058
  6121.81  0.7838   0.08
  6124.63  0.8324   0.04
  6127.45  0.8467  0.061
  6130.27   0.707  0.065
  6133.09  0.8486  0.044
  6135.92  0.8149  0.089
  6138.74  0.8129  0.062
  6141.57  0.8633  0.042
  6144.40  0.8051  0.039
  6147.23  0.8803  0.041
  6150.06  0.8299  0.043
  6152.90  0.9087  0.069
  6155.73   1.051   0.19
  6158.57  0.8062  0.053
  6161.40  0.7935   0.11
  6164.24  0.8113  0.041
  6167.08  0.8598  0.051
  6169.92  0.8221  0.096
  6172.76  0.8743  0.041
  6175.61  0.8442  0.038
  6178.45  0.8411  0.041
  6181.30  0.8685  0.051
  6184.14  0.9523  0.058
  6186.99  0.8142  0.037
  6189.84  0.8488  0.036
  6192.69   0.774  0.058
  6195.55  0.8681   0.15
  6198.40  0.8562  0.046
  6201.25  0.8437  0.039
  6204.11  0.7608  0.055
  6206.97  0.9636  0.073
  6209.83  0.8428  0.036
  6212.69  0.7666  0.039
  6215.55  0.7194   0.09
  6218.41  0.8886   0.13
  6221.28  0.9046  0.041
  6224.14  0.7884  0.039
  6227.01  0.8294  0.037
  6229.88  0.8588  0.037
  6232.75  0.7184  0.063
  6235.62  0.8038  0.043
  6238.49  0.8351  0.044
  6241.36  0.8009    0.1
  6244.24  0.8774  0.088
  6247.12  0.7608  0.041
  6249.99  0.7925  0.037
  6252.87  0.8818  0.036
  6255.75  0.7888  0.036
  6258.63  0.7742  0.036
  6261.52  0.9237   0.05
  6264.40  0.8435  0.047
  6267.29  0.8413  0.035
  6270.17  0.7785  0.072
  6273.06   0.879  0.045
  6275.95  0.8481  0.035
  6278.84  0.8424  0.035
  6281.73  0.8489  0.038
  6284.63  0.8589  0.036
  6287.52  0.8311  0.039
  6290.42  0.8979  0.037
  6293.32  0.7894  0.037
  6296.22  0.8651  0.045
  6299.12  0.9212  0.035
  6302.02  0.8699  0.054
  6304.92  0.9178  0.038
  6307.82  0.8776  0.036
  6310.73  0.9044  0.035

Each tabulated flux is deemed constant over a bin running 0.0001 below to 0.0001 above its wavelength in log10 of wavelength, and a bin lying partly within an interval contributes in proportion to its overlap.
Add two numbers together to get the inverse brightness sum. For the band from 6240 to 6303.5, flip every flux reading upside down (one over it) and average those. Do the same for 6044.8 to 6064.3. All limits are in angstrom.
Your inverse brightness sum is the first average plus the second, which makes 2.32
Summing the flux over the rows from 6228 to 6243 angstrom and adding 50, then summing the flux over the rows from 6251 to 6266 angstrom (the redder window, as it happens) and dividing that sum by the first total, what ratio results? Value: 0.078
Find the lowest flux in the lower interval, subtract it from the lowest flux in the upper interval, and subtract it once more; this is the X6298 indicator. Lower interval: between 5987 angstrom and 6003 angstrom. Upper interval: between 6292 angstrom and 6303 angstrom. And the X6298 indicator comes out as -0.859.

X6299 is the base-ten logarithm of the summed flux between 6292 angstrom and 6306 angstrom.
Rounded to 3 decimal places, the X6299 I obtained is 0.640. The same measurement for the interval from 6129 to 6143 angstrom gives 0.607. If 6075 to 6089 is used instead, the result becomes 0.647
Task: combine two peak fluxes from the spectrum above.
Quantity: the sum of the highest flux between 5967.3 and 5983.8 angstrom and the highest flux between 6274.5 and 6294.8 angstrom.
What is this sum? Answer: 1.82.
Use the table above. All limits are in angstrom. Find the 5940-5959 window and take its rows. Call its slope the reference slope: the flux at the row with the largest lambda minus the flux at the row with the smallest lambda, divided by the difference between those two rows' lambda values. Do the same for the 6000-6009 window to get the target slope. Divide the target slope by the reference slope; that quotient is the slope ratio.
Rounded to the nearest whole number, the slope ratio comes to 11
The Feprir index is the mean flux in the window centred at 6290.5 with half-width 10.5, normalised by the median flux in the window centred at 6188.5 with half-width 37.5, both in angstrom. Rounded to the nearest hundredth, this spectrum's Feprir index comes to 1.02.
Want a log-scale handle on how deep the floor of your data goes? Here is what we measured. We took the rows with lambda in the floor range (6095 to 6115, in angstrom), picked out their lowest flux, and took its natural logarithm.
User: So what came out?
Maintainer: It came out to -0.19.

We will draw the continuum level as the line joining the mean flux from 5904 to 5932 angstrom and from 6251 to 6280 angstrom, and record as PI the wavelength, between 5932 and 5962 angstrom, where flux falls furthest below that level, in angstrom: 5935.80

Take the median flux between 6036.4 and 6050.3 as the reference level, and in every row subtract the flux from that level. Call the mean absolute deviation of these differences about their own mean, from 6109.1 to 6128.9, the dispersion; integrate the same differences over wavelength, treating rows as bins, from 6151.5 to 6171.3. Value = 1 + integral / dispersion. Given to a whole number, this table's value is 27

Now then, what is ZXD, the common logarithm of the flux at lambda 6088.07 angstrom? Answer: -0.041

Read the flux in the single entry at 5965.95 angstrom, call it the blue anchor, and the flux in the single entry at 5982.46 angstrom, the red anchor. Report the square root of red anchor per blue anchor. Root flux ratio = 0.92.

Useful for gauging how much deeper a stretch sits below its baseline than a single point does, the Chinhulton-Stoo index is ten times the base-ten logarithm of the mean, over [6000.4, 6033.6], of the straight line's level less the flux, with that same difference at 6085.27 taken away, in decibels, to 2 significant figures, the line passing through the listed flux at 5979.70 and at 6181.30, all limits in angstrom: -13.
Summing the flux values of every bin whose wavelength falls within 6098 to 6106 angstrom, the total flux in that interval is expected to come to 2.70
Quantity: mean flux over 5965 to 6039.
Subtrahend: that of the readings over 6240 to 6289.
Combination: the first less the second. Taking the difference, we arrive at 0.030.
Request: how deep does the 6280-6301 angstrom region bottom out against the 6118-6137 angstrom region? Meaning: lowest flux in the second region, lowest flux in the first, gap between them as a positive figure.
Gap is 0.082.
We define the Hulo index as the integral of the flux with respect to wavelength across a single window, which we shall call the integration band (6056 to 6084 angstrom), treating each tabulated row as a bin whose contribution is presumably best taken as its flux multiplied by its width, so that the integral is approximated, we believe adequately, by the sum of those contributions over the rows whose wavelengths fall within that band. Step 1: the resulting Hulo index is 24.8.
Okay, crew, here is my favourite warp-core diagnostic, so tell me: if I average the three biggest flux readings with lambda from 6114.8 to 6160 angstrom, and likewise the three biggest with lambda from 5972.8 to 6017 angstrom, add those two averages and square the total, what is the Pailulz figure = 3.497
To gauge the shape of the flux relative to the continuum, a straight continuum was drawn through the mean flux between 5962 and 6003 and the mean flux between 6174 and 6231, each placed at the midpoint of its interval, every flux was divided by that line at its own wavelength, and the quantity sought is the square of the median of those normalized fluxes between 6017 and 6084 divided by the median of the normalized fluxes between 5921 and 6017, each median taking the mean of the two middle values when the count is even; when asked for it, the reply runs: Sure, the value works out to 1.08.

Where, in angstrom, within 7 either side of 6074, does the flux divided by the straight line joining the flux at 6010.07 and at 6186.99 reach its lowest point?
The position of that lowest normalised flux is 6068.47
